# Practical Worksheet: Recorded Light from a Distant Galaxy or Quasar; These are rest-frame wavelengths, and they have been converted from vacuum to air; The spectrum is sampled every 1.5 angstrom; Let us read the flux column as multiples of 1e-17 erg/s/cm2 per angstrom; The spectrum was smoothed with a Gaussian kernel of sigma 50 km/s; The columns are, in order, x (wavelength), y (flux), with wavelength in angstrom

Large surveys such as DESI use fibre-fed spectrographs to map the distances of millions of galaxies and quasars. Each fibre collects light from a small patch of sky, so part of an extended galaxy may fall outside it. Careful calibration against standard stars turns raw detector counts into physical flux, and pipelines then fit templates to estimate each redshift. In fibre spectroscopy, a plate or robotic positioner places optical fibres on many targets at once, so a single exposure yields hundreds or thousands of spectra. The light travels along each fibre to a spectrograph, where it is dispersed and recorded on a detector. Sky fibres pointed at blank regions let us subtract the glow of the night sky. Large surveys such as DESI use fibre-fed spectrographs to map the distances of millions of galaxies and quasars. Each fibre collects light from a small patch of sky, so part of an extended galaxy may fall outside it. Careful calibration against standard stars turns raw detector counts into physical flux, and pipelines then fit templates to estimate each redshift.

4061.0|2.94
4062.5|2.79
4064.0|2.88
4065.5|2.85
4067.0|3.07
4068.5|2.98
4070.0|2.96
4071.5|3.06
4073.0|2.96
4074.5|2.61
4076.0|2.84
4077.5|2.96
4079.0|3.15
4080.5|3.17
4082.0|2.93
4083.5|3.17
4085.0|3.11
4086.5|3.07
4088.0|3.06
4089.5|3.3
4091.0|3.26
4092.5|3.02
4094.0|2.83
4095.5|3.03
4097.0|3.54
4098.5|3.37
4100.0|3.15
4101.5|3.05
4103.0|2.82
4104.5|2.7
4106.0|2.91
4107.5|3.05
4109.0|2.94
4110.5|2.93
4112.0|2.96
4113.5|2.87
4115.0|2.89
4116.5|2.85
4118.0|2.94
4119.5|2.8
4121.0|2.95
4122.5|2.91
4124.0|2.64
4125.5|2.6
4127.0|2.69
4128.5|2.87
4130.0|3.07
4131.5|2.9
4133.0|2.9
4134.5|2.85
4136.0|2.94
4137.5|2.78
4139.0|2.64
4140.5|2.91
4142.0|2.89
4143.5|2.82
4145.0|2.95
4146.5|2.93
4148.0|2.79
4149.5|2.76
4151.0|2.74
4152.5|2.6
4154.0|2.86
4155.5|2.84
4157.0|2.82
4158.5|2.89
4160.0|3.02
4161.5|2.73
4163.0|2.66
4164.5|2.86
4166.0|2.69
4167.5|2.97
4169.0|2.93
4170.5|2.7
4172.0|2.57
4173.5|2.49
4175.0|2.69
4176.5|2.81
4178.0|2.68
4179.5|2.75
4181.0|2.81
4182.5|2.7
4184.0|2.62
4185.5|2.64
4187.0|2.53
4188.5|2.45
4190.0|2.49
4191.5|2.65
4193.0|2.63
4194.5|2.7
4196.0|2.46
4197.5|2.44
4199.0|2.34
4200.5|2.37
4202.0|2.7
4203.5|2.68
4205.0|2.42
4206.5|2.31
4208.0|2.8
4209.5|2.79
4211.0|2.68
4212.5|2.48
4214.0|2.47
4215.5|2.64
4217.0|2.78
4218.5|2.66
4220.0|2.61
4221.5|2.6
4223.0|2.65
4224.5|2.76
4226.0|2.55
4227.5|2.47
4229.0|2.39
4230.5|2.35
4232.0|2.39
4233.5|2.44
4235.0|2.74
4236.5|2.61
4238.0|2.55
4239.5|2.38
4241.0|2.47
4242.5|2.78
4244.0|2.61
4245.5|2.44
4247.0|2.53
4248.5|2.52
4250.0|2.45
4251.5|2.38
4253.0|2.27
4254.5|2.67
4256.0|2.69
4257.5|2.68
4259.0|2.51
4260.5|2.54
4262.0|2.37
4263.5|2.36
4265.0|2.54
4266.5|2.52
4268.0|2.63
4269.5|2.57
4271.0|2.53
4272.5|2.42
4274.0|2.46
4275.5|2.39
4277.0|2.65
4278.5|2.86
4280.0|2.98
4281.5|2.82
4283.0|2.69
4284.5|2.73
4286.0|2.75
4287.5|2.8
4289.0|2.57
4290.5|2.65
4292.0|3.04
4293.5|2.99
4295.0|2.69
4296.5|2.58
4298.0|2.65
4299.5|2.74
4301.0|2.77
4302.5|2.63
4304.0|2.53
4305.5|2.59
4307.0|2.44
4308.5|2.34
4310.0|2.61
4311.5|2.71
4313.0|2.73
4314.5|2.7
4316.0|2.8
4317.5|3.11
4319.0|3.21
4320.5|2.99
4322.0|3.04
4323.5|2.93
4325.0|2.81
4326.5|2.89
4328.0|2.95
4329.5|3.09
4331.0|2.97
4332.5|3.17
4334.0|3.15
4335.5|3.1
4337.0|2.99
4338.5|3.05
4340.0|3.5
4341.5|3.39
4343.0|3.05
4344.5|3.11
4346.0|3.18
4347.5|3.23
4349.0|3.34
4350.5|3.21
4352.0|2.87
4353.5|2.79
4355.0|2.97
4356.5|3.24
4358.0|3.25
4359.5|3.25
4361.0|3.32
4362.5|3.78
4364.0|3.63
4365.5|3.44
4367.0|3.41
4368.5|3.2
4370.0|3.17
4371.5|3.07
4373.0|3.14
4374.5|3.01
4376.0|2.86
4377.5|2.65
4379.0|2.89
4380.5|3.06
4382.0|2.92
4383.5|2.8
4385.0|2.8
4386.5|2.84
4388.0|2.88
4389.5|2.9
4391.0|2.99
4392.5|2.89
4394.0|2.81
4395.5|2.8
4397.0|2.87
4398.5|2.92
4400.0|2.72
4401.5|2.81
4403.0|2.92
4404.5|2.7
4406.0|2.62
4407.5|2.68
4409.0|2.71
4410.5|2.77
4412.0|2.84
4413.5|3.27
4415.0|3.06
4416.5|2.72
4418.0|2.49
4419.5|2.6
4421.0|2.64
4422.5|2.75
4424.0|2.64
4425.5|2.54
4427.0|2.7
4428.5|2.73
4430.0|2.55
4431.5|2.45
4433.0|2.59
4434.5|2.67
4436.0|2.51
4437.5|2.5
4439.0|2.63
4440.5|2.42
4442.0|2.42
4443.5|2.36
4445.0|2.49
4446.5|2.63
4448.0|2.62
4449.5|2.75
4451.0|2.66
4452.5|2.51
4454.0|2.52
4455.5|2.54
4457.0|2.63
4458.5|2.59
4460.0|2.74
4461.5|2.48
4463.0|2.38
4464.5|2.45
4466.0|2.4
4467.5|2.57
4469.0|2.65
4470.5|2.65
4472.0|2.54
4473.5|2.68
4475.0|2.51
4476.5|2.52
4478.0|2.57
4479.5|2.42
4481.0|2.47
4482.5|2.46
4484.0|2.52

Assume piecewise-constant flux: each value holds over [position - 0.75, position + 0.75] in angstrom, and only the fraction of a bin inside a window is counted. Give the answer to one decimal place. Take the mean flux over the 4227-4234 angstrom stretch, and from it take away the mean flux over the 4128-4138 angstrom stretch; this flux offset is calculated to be -0.5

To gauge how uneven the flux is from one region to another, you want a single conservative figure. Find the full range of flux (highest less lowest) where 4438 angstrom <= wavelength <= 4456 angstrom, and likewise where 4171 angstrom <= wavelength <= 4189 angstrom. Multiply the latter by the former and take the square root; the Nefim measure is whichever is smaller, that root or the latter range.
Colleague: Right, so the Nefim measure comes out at 0.36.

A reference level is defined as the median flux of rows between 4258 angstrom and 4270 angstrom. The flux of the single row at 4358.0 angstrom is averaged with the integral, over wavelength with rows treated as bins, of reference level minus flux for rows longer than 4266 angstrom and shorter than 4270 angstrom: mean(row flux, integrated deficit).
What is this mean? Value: 1.5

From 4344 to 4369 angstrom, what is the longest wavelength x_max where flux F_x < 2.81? 4353.5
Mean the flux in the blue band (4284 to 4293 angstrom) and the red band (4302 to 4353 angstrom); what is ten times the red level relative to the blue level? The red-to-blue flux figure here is 10.7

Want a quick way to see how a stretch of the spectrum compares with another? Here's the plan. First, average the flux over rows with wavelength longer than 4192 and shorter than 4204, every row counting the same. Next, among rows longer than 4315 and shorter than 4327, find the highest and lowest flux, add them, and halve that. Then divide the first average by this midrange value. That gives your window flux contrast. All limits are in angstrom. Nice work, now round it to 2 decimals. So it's 0.85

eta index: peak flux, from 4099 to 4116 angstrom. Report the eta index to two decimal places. 3.15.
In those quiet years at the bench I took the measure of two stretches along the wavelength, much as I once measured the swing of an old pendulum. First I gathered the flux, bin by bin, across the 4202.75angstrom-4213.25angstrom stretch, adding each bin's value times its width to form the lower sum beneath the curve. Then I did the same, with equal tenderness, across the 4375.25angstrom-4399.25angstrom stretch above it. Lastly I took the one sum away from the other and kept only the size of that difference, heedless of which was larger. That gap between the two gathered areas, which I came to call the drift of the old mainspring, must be 42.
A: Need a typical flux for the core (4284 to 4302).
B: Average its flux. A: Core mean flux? 2.7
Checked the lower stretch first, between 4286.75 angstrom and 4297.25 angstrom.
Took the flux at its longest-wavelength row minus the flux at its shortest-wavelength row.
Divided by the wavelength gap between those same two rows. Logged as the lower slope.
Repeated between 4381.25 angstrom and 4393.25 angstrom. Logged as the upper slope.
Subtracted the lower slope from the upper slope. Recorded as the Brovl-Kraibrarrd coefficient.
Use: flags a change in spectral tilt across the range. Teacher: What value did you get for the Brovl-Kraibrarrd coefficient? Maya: 0.02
